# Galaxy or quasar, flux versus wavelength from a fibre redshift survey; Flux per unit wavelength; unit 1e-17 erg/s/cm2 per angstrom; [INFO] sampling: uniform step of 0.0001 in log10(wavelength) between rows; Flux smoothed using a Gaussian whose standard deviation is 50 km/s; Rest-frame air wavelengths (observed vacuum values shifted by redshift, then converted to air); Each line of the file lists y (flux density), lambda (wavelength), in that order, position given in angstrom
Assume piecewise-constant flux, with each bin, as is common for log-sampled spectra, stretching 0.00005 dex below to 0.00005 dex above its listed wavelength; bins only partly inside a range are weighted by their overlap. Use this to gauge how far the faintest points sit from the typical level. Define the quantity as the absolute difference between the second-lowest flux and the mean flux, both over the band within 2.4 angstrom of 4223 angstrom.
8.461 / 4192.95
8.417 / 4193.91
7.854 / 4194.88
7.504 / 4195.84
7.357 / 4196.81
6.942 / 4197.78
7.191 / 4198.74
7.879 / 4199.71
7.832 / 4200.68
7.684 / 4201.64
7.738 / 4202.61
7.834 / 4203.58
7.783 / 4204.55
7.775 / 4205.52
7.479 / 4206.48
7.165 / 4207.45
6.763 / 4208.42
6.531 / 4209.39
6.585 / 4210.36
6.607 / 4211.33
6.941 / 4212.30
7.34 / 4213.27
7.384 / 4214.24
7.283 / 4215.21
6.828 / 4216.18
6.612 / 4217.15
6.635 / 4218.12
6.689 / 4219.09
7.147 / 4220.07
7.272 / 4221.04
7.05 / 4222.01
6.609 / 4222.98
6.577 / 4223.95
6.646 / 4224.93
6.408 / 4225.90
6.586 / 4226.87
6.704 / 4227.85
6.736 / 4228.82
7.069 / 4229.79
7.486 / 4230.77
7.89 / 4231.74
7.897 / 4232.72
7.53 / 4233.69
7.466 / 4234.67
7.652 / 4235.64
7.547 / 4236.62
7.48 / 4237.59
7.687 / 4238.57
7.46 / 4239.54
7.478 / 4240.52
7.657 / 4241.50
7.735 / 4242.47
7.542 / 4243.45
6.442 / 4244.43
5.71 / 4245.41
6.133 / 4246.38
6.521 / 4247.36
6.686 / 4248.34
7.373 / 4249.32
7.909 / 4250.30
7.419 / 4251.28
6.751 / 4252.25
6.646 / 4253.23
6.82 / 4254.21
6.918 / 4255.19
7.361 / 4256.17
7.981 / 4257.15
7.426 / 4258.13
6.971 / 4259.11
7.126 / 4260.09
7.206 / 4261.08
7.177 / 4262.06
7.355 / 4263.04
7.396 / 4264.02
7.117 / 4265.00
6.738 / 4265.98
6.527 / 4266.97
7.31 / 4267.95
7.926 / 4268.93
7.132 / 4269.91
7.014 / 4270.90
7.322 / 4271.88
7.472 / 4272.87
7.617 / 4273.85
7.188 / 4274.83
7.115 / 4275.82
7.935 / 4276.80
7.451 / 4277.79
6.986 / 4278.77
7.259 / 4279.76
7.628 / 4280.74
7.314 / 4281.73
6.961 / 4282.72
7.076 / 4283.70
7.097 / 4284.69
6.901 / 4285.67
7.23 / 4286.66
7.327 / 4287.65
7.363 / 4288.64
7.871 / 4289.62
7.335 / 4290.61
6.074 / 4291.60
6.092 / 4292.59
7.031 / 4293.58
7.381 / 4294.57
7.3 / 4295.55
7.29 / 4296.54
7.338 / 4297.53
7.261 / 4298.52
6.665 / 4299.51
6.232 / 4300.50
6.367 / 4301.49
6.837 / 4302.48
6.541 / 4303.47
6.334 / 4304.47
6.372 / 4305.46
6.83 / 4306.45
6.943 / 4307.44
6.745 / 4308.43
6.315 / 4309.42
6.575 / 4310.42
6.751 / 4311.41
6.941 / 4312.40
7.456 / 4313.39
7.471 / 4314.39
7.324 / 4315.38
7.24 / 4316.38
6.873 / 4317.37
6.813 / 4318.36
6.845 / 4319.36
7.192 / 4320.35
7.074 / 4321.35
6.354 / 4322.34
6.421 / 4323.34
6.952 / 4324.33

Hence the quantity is 0.22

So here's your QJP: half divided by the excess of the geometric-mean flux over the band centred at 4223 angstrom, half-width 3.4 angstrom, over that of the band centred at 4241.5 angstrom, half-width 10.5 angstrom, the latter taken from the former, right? -1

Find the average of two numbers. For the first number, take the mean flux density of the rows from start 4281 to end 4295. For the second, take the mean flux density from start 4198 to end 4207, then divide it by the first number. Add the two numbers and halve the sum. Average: 4.08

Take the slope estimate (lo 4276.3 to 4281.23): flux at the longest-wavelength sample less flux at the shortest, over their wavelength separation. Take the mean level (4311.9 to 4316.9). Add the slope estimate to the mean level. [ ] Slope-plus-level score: 7.21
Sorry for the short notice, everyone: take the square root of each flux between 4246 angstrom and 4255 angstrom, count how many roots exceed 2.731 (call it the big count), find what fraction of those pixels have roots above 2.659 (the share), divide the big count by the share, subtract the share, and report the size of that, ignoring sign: 2.7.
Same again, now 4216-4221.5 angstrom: 0.3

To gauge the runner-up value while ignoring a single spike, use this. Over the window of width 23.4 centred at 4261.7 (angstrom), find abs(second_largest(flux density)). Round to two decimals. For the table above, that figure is 7.93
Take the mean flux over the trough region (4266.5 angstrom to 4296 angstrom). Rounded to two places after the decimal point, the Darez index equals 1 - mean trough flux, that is -6.21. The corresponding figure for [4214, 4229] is -5.82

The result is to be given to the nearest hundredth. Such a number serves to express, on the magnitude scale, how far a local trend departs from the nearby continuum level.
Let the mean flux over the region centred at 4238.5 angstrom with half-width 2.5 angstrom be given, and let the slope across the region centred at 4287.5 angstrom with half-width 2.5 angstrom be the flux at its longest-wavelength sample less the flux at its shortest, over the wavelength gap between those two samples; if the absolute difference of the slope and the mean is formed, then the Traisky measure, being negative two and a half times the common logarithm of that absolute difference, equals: -2.16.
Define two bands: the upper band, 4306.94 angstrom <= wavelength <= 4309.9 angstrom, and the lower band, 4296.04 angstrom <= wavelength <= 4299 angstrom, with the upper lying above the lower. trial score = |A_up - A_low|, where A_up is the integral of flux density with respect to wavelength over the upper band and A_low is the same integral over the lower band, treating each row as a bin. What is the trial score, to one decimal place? 1.8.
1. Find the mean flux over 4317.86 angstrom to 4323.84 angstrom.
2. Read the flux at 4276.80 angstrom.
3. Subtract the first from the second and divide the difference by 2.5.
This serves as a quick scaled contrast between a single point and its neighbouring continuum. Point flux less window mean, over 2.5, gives 0.46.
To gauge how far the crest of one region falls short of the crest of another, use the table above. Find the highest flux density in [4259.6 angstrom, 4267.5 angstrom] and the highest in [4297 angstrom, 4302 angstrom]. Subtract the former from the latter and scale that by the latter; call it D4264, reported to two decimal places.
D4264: -0.01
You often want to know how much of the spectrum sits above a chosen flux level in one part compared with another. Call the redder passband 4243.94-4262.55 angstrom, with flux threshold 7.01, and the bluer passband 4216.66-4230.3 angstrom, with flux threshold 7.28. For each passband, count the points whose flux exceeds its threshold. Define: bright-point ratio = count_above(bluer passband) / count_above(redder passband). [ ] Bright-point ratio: 0.0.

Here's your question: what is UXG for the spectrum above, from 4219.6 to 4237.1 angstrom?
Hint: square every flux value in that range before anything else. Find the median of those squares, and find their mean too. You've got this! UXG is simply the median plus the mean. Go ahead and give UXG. 102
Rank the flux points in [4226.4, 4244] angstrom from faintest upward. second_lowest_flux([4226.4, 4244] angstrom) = 6.704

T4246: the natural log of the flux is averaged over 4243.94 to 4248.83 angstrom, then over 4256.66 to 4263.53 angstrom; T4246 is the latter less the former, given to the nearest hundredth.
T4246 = 0.15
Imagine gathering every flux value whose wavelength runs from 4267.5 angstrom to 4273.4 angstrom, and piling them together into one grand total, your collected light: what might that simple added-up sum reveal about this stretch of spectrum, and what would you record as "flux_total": 44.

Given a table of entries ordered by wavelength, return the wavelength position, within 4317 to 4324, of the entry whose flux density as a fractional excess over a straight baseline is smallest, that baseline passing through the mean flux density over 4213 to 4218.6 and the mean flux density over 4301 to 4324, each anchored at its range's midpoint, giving 4322.34 angstrom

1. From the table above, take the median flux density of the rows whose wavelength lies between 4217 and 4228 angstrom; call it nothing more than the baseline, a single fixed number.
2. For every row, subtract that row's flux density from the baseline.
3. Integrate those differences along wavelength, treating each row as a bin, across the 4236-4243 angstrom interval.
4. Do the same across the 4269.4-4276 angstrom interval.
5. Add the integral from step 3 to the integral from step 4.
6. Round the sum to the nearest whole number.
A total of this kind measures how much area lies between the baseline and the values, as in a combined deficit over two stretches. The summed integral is -11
